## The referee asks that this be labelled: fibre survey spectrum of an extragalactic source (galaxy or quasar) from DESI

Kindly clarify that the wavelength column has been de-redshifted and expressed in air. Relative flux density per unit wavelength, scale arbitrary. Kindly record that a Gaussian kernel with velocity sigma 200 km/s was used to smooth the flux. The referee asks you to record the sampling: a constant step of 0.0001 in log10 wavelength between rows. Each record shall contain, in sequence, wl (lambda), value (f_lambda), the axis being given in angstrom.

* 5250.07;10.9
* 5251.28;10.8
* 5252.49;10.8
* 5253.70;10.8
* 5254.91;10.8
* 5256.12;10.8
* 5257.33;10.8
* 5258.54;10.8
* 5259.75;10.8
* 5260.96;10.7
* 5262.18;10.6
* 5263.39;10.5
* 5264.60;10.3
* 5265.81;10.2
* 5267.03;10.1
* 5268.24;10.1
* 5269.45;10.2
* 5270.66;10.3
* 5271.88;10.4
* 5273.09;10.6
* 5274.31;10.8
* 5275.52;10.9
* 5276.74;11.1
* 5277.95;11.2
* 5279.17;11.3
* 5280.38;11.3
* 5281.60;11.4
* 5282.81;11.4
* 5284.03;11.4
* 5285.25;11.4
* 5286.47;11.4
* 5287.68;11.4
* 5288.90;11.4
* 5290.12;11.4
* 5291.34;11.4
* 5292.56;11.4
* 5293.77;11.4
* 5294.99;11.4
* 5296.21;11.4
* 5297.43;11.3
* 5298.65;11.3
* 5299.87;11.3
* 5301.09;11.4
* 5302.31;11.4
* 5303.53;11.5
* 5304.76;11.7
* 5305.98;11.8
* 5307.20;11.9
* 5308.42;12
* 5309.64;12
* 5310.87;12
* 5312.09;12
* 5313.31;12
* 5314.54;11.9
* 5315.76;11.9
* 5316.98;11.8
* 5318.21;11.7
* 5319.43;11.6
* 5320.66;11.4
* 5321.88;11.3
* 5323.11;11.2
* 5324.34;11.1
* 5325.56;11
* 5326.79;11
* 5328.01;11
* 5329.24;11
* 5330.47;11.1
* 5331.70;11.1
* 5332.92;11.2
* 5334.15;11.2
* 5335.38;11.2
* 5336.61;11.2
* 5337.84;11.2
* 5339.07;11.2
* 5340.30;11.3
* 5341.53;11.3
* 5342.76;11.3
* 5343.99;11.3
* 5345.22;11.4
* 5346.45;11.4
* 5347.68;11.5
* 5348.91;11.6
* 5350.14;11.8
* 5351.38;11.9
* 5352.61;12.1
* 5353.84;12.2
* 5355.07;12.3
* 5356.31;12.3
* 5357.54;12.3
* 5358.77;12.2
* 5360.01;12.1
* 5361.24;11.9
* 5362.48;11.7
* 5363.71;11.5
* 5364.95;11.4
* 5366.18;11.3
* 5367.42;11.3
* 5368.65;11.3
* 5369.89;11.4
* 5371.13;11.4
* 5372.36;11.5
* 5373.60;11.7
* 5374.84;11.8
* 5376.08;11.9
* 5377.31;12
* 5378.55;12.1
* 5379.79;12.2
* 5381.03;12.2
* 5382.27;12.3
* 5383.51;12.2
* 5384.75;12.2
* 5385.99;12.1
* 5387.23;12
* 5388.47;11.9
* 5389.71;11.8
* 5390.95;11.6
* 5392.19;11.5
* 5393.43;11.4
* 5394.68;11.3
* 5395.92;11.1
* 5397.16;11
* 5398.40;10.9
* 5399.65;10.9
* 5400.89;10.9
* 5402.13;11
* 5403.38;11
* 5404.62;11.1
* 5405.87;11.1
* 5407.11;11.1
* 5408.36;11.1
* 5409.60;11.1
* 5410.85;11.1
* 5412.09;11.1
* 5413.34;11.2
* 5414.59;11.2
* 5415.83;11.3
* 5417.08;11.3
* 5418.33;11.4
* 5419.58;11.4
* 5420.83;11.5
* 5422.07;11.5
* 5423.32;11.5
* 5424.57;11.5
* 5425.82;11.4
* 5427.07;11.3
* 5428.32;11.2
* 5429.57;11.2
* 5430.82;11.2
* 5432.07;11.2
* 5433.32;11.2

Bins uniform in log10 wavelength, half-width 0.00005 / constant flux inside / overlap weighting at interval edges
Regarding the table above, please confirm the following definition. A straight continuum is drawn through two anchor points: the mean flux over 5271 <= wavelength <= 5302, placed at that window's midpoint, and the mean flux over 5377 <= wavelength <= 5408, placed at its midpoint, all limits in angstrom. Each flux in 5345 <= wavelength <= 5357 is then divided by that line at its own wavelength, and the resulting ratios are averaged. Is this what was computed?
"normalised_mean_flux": 1.04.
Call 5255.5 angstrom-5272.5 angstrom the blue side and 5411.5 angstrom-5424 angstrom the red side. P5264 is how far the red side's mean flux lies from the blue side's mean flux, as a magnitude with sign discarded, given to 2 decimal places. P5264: 0.87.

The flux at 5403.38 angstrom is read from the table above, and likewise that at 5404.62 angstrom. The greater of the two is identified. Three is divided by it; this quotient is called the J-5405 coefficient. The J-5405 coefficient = 0.270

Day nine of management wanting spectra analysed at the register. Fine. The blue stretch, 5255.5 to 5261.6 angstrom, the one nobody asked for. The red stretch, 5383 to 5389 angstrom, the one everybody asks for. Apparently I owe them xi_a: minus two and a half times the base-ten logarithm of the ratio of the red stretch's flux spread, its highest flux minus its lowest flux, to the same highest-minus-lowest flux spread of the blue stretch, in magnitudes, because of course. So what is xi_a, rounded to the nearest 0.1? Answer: -1.2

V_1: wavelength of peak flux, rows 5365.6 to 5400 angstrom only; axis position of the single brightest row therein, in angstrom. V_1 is 5382.27 angstrom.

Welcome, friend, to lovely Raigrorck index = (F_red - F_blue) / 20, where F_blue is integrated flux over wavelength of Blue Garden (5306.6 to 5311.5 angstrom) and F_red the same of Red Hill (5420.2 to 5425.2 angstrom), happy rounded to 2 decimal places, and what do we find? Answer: -0.06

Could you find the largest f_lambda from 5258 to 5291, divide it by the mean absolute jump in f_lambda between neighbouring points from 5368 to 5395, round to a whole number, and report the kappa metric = 120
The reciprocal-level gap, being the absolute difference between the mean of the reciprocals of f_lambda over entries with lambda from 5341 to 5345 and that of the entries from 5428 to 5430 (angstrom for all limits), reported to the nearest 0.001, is 0.001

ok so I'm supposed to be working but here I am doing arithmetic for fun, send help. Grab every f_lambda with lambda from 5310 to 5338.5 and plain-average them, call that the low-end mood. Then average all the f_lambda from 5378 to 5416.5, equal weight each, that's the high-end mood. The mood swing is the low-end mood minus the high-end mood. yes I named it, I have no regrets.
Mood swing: -0.1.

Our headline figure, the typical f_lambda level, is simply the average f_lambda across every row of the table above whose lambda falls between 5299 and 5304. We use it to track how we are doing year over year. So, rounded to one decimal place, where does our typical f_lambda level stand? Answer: 11.4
